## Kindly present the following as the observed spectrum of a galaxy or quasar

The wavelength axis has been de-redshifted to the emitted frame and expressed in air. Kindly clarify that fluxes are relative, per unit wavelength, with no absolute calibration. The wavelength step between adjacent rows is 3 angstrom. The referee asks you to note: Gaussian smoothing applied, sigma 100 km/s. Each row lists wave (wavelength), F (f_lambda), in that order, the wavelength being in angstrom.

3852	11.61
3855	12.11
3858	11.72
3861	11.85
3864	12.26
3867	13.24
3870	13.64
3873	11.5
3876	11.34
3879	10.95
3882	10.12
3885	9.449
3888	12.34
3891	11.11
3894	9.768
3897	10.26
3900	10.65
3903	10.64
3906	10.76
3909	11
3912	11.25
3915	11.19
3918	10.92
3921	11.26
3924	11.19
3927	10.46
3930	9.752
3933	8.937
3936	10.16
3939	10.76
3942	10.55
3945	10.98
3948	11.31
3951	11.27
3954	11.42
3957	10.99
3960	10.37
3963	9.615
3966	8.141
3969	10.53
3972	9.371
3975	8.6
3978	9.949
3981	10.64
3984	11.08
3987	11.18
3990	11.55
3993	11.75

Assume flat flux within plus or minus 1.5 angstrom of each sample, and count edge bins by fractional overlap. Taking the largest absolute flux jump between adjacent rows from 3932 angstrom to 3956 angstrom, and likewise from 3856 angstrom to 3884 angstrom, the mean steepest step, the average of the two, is 1.68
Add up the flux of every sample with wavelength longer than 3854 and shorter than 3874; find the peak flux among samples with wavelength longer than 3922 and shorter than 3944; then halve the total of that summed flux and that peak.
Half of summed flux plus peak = 49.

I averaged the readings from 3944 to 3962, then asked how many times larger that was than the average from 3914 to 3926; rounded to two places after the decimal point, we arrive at 0.99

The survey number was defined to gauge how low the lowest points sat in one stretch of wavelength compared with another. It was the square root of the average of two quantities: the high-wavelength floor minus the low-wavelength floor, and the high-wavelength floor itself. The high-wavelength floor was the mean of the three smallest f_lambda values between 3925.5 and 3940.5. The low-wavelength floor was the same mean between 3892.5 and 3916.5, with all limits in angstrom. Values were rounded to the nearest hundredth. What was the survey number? 2.12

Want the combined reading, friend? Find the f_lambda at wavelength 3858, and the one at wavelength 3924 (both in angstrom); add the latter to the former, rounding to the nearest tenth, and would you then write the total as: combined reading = 22.9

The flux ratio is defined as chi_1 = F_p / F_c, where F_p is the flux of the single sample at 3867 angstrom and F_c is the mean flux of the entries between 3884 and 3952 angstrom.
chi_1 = 1.24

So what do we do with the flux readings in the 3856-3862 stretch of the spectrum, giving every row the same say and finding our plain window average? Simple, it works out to 11.8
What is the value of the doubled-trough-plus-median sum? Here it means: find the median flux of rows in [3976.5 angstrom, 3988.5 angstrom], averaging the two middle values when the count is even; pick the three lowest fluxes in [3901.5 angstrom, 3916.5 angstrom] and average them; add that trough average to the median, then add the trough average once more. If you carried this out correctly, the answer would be 32.5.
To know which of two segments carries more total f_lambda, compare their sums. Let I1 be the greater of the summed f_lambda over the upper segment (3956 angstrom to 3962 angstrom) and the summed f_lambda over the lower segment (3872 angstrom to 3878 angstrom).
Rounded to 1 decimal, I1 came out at 22.8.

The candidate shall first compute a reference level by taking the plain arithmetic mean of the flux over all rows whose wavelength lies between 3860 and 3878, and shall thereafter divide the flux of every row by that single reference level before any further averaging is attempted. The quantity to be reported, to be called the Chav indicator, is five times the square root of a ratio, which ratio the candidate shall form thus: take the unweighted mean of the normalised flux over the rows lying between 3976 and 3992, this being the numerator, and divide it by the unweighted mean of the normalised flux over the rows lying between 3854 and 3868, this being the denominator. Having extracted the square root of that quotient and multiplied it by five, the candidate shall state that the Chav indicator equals 4.71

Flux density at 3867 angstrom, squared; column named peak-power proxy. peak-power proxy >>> 175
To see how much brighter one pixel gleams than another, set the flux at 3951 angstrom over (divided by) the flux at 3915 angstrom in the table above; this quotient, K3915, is 1.01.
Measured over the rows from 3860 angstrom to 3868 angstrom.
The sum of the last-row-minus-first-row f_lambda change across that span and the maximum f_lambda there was 14.6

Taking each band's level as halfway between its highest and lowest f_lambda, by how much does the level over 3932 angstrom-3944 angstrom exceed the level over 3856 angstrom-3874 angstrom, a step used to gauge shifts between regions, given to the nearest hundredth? -2.72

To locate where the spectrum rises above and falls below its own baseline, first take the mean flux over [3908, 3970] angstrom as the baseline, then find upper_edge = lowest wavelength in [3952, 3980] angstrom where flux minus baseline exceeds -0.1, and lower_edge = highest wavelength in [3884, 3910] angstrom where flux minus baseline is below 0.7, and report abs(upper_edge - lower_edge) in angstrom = 45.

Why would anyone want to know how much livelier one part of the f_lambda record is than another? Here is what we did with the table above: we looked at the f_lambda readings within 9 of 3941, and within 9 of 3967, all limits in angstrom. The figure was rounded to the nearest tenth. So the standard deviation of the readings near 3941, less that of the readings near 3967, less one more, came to -1.1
